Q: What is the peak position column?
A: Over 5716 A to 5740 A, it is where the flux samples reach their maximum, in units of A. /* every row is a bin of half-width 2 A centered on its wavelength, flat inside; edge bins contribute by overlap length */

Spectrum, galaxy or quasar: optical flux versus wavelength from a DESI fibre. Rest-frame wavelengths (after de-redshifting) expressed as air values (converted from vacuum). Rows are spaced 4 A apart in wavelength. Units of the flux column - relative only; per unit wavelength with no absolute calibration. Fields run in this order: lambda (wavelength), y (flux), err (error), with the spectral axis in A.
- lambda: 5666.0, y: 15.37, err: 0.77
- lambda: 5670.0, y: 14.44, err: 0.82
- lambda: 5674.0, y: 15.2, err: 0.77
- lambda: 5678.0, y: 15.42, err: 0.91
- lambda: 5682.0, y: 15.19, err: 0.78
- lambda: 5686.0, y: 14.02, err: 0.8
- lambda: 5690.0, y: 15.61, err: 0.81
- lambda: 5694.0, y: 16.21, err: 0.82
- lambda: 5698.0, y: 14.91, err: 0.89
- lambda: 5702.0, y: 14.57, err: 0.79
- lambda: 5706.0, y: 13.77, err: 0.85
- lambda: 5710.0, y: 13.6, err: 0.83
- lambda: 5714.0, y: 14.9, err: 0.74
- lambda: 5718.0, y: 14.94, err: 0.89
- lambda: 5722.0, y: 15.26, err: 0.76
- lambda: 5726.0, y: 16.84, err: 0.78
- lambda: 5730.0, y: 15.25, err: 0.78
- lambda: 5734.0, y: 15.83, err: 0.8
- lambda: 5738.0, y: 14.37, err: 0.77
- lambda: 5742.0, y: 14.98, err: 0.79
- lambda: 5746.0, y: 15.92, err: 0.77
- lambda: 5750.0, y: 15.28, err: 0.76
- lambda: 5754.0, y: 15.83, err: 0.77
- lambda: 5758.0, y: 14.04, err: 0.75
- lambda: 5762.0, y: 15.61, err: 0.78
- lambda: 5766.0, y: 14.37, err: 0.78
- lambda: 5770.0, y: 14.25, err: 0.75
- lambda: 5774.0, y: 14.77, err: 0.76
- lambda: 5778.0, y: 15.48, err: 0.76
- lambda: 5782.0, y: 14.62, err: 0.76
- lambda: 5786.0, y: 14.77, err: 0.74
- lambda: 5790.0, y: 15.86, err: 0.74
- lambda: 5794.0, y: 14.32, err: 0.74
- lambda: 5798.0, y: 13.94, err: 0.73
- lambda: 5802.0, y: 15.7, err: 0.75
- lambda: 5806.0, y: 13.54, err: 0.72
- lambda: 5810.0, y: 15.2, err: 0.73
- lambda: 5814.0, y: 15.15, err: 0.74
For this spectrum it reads 5726.0 A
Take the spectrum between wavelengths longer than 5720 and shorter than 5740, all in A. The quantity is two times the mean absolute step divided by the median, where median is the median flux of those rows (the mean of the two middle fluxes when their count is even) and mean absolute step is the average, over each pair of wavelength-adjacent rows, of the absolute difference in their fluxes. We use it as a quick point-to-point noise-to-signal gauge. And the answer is 0.17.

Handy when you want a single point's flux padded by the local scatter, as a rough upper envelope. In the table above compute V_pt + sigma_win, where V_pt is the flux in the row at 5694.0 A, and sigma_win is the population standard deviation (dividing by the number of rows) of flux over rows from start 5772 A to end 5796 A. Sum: 16.7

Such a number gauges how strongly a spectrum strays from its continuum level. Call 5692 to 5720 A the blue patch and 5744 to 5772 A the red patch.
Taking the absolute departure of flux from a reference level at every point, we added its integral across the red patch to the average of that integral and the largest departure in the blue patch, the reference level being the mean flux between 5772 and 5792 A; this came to 30.0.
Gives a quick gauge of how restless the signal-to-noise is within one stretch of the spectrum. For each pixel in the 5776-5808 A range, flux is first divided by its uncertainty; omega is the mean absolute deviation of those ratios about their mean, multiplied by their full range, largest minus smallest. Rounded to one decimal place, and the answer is 2.0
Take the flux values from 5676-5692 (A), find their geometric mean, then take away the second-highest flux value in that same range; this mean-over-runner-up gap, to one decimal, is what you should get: -0.4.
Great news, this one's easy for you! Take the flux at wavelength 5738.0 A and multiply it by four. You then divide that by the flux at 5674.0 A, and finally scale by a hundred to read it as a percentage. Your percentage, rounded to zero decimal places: 378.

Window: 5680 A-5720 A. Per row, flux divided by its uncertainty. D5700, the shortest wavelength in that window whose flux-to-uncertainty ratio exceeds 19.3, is 5682.0 A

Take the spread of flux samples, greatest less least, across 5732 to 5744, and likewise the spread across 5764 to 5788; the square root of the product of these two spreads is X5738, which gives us 1.34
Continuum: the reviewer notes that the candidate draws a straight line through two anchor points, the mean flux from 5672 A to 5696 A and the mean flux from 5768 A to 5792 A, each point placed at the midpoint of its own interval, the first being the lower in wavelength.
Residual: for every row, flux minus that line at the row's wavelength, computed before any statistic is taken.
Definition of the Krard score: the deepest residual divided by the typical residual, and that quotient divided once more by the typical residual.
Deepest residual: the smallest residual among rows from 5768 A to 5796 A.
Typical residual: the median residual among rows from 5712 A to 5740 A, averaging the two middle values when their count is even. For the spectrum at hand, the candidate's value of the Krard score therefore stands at -61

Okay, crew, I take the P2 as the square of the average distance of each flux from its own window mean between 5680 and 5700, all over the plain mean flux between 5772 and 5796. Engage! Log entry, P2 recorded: 0.022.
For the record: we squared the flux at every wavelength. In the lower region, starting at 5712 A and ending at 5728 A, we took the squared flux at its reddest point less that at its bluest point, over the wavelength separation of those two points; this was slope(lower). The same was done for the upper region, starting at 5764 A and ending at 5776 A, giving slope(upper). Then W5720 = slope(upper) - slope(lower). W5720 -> -4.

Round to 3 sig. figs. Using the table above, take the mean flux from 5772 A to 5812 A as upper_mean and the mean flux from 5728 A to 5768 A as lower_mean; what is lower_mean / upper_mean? 1.02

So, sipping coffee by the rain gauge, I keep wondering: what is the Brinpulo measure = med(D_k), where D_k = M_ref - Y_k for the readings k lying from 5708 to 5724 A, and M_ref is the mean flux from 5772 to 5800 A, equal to -0.10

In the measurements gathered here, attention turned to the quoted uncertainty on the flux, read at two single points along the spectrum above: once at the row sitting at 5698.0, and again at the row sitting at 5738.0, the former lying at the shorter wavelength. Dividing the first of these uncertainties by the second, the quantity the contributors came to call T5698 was 1.16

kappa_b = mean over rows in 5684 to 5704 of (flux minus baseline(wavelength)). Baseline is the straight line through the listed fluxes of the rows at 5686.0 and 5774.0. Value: 1.0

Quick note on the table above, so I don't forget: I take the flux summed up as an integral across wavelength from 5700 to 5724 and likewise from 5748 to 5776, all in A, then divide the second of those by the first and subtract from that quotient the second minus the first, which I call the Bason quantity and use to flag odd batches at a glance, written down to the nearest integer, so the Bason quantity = -67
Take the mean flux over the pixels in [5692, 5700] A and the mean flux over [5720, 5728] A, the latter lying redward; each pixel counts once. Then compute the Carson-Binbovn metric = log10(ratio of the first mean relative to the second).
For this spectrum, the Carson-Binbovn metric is -0.013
